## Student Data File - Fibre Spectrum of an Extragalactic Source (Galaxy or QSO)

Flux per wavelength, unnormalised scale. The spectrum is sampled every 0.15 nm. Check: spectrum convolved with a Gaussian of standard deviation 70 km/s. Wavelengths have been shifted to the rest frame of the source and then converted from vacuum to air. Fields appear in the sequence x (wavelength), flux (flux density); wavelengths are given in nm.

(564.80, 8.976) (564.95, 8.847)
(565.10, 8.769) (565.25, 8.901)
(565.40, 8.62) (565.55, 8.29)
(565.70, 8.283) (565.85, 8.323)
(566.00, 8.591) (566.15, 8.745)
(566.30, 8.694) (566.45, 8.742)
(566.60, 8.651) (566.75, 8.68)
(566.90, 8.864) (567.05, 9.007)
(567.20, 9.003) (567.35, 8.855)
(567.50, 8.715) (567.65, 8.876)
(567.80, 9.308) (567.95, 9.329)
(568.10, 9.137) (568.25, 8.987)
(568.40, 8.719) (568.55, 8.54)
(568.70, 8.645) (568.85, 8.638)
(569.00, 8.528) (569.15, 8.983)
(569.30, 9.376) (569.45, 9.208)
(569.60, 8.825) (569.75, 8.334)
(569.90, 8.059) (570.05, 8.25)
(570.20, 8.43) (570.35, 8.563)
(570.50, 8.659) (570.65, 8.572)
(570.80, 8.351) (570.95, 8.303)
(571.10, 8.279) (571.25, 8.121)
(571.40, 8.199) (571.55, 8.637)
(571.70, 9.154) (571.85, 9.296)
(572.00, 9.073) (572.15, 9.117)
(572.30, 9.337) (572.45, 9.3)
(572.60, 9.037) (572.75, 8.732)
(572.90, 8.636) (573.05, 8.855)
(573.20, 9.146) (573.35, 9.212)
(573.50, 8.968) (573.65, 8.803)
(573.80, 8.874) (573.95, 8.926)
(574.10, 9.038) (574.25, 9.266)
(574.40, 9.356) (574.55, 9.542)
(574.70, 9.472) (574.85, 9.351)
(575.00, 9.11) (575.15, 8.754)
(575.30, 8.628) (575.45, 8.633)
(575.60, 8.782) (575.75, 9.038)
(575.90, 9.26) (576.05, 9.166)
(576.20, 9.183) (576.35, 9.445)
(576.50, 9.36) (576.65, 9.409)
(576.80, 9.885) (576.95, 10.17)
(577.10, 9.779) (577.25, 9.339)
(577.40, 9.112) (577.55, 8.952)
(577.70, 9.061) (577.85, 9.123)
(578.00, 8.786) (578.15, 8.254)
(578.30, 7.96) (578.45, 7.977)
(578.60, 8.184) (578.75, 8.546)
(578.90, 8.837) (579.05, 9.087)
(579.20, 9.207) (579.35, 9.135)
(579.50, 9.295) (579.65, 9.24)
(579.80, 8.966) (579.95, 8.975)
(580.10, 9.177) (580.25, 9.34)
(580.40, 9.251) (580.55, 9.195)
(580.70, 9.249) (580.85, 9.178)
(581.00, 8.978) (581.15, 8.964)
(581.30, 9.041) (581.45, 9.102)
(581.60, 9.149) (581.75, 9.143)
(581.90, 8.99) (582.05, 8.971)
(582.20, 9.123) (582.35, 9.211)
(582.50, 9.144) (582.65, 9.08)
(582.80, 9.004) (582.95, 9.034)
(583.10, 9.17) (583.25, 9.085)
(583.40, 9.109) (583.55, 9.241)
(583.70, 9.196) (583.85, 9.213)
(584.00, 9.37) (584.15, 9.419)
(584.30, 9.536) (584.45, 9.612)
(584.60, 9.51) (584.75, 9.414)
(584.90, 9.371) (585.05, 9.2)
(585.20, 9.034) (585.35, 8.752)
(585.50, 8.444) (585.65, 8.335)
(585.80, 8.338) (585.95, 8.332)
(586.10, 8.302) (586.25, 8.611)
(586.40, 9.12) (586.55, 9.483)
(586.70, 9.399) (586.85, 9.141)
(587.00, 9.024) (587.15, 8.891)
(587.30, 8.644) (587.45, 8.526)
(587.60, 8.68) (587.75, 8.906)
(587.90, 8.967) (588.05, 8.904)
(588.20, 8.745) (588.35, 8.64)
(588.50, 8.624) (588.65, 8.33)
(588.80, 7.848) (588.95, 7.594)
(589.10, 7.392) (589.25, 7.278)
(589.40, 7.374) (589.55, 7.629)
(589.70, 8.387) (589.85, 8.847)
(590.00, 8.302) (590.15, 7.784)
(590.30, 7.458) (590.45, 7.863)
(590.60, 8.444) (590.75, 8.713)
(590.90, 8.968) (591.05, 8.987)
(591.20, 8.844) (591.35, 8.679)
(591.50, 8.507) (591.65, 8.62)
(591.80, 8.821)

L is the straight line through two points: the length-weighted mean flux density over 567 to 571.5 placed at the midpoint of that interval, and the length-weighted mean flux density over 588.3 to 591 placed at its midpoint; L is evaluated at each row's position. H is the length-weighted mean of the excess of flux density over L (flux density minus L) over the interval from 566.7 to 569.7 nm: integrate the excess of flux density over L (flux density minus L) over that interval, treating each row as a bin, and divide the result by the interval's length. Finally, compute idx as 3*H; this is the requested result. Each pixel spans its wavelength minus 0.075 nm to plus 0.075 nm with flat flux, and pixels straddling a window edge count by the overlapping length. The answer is 0.6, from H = 0.19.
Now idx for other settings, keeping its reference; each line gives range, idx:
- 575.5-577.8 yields 2.5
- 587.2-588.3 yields 1.9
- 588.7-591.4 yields 0.2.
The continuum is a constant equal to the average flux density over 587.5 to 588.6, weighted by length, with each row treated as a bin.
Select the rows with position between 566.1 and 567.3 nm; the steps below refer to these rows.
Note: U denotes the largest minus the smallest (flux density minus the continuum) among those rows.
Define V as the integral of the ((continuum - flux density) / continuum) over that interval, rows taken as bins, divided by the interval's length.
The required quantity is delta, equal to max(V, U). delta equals 0.36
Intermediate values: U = 0.36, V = -0.004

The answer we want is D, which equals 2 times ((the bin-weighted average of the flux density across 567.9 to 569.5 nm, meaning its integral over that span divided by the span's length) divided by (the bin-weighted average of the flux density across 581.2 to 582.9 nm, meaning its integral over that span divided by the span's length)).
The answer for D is 2.0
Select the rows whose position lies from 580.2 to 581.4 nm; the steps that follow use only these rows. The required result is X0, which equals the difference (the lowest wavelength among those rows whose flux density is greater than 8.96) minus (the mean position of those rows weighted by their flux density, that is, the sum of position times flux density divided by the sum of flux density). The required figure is -0.52 nm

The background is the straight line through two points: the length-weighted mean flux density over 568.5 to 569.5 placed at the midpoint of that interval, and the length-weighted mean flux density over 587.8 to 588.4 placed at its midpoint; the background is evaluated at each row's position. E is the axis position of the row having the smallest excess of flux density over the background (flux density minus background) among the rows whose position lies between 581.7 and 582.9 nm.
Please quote 582.05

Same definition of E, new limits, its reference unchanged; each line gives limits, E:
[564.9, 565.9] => 565.70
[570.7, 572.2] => 571.25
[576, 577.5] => 577.40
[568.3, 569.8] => 569.75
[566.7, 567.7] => 566.75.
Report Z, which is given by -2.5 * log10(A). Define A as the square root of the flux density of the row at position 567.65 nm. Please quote -1.19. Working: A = 2.98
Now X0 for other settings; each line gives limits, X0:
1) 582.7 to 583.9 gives -0.53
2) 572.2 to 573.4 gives -0.52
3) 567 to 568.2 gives -0.53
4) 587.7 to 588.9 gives -0.36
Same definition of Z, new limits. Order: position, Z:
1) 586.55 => -1.22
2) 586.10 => -1.15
